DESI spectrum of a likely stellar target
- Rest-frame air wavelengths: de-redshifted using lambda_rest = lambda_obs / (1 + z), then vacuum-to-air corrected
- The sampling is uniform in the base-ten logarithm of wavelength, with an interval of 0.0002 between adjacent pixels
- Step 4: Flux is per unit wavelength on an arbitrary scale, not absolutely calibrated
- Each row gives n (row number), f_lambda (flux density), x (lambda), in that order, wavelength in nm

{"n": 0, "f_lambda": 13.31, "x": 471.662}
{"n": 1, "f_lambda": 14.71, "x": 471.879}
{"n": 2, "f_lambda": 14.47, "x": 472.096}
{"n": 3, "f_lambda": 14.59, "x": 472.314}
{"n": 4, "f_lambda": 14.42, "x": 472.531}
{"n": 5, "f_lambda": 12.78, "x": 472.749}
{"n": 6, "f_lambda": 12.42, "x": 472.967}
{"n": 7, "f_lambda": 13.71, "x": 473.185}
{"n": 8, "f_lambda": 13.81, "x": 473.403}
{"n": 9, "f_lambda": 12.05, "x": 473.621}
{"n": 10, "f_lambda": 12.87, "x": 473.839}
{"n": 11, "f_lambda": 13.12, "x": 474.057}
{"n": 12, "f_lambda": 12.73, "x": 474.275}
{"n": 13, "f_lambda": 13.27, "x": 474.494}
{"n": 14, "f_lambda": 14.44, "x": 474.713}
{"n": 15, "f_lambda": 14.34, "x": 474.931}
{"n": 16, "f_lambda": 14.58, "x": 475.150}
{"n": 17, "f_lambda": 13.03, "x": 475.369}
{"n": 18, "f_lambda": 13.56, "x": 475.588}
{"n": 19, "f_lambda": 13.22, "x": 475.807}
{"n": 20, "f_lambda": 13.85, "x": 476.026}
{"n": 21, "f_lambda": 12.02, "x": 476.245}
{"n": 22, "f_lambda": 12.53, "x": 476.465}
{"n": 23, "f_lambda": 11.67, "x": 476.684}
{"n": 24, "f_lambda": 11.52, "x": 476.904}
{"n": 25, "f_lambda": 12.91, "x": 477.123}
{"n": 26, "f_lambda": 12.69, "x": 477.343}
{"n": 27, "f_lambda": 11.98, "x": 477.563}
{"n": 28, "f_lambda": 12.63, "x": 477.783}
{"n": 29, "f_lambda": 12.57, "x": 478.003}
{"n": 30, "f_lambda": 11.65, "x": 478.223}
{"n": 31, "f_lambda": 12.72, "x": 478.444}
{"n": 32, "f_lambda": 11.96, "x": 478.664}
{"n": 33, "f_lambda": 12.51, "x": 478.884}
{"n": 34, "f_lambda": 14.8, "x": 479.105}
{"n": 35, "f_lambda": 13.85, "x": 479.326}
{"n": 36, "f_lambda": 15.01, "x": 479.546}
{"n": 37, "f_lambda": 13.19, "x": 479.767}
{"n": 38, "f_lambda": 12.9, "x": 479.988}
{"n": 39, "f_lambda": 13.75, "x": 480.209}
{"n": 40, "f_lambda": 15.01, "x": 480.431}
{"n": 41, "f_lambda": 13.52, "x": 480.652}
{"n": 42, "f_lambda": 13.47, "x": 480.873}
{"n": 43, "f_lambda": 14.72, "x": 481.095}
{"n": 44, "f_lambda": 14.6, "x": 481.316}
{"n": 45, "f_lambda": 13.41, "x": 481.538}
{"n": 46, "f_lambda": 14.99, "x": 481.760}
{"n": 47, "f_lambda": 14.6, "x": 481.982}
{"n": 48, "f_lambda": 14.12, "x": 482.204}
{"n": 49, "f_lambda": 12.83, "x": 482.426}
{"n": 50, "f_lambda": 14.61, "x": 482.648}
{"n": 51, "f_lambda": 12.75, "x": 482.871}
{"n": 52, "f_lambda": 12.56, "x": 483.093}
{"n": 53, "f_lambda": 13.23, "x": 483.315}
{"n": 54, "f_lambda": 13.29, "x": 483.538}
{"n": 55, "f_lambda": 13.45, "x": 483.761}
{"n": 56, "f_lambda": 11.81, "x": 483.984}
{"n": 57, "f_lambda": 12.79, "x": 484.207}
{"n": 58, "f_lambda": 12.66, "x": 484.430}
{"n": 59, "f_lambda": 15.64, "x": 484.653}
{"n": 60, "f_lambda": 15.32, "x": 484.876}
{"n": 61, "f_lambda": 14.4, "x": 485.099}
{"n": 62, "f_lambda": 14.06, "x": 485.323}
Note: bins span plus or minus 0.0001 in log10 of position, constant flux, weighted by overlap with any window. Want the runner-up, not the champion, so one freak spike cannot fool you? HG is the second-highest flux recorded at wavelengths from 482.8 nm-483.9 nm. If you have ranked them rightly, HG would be 13.29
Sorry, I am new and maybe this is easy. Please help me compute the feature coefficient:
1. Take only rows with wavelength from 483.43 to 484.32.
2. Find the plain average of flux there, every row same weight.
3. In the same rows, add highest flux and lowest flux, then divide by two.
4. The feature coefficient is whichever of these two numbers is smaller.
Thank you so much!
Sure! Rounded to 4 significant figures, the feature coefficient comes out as 12.63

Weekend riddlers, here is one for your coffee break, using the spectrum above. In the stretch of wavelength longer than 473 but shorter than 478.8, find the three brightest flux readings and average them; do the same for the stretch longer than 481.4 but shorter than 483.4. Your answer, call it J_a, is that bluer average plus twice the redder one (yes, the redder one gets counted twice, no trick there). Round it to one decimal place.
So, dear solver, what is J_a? 43.9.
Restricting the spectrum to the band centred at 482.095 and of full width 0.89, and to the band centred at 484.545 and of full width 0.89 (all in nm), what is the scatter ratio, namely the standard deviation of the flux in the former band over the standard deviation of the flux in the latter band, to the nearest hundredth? 0.59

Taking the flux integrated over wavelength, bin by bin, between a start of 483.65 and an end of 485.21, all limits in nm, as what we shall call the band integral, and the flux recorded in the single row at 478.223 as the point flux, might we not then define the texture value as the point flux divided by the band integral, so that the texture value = 0.54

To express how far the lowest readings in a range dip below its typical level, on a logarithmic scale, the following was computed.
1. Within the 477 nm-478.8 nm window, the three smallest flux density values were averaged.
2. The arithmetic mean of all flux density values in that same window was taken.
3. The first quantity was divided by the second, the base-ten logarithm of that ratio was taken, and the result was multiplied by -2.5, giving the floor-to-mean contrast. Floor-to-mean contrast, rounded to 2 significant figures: 0.047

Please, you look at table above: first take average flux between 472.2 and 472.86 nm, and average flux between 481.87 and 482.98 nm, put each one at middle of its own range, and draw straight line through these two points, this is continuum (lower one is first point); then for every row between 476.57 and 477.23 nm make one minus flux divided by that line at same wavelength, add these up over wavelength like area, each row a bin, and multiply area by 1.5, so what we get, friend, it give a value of 0.13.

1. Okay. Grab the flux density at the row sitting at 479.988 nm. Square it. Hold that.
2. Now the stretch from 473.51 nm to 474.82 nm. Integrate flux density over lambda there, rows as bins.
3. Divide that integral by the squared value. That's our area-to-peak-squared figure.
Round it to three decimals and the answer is 0.103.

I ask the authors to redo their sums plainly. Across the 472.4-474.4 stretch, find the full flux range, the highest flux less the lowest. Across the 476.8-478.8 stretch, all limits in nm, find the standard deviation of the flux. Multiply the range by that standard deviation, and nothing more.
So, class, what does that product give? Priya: 1.2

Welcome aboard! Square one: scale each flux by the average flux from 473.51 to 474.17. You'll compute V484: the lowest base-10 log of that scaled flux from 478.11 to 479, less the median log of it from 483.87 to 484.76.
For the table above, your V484 -0.038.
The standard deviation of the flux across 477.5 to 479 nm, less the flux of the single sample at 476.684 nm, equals -11.3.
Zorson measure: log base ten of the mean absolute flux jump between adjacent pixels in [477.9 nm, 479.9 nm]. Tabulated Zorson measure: 0.08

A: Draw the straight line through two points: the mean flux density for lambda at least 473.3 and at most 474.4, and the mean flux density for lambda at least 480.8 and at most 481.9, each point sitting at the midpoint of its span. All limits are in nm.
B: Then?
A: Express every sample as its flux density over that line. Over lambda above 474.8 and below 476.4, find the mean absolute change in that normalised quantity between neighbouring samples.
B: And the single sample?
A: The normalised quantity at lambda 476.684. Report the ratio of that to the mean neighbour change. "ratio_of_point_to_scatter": 13.5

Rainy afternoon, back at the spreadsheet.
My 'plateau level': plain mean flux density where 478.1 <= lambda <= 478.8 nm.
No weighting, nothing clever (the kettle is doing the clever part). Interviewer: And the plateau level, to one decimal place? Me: 12.1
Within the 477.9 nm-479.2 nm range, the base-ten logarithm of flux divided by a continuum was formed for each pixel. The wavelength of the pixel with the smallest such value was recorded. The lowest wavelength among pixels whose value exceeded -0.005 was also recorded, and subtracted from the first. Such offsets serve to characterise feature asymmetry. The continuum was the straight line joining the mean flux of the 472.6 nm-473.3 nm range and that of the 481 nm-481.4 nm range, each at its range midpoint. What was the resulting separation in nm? -0.88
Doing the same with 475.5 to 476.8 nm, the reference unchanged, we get 1.10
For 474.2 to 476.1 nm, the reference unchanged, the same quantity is -0.22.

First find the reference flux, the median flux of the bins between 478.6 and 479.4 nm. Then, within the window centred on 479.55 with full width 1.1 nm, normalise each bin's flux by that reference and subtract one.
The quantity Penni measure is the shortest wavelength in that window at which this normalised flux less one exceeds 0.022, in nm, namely 479.105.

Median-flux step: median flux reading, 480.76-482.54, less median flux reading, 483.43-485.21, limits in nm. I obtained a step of 0.99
